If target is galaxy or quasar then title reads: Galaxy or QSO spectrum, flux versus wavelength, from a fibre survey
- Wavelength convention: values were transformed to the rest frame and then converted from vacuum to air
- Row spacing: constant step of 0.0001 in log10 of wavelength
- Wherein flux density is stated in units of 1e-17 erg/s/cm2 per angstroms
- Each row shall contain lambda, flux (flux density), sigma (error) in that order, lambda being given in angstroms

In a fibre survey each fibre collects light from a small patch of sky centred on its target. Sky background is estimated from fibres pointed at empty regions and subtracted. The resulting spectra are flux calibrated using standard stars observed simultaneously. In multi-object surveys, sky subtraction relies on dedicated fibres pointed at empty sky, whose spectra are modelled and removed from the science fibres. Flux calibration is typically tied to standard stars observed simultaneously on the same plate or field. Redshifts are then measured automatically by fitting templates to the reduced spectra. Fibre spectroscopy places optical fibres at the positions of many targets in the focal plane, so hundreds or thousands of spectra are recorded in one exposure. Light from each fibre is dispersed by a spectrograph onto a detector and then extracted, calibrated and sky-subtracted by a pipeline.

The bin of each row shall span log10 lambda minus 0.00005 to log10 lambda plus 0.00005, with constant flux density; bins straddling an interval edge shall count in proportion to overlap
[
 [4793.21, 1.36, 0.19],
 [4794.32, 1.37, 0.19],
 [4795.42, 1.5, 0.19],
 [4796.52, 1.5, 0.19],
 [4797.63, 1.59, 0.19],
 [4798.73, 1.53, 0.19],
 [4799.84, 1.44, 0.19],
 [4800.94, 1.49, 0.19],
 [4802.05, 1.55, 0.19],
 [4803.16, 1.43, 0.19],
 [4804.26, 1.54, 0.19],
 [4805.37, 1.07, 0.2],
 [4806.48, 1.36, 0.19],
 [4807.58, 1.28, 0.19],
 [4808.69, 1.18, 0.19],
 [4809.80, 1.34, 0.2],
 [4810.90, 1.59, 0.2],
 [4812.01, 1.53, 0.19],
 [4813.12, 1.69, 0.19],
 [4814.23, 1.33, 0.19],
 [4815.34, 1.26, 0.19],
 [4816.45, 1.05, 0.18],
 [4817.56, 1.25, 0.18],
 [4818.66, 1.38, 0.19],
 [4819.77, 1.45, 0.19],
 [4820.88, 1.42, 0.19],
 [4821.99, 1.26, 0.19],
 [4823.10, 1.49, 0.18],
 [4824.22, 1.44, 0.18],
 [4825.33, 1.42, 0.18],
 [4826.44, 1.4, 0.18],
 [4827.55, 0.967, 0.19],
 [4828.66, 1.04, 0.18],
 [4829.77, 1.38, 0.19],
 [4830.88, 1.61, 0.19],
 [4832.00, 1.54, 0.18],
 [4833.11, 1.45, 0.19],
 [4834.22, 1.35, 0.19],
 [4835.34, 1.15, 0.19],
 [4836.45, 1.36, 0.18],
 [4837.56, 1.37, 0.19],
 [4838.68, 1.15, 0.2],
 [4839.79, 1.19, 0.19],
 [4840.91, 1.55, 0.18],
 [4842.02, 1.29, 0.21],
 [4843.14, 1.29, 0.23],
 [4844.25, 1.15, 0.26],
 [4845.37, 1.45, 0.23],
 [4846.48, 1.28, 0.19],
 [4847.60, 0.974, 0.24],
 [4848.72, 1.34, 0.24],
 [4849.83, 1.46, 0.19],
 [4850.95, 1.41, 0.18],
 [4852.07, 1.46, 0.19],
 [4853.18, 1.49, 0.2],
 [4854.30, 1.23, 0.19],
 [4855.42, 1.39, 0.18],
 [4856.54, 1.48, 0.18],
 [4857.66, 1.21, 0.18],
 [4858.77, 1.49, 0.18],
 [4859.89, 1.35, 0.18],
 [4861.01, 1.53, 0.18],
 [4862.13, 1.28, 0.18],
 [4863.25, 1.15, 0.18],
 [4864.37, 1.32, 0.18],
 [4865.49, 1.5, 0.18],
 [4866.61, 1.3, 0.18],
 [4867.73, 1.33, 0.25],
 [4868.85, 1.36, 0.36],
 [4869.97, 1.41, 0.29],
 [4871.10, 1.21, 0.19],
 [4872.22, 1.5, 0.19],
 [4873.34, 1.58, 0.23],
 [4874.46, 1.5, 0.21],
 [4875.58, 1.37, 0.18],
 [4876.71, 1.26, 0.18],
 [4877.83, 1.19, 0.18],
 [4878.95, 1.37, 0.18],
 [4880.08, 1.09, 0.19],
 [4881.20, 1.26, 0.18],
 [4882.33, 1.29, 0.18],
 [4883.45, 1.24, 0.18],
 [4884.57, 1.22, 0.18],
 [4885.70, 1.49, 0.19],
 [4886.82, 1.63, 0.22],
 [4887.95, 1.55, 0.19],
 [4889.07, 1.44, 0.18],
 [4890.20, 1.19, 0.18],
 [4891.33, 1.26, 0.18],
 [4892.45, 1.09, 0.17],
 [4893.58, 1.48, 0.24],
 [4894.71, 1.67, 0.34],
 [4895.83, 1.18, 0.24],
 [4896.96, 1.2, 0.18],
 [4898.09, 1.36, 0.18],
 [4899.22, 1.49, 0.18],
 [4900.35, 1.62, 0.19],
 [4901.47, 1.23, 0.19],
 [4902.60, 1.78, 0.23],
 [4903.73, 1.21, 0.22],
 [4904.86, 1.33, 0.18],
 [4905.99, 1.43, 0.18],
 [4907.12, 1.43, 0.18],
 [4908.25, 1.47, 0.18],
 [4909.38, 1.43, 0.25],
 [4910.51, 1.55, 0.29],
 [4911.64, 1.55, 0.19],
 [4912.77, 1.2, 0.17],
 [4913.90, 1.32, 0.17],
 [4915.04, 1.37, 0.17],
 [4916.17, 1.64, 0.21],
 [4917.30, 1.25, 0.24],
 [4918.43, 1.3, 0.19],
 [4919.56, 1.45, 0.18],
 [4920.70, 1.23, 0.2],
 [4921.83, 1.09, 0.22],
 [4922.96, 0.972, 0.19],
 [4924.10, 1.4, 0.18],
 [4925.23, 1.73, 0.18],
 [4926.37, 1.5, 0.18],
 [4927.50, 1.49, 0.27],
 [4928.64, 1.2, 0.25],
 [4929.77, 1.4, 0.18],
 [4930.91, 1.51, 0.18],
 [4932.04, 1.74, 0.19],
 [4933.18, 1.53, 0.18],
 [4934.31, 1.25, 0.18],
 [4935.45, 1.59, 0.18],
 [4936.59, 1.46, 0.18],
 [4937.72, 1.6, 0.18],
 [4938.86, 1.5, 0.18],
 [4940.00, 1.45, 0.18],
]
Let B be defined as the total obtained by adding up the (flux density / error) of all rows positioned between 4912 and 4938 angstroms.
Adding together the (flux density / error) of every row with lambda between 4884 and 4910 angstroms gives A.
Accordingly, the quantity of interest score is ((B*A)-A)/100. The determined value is 273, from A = 162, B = 170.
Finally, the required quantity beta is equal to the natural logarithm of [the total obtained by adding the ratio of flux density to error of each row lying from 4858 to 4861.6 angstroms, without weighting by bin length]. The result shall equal 3.19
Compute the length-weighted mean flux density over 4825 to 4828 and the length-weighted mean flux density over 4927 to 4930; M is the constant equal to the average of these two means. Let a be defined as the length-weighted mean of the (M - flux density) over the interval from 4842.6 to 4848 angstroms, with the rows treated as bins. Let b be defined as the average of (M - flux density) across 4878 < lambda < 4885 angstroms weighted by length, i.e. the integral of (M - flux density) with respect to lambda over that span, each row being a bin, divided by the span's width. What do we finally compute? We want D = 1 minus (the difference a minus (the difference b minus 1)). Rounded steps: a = 0.07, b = 0.07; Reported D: -0.01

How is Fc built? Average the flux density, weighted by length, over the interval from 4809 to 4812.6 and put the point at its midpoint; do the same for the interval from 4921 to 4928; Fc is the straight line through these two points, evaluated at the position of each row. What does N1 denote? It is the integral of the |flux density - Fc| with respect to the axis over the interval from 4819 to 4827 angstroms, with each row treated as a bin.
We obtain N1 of 0.44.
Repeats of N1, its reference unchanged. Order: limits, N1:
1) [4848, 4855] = 0.56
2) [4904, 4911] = 0.59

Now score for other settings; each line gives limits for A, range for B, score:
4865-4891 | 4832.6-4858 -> 243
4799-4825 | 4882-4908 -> 271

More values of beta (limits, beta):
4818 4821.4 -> 3.11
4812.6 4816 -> 3.11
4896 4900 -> 3.11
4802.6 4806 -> 3.04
